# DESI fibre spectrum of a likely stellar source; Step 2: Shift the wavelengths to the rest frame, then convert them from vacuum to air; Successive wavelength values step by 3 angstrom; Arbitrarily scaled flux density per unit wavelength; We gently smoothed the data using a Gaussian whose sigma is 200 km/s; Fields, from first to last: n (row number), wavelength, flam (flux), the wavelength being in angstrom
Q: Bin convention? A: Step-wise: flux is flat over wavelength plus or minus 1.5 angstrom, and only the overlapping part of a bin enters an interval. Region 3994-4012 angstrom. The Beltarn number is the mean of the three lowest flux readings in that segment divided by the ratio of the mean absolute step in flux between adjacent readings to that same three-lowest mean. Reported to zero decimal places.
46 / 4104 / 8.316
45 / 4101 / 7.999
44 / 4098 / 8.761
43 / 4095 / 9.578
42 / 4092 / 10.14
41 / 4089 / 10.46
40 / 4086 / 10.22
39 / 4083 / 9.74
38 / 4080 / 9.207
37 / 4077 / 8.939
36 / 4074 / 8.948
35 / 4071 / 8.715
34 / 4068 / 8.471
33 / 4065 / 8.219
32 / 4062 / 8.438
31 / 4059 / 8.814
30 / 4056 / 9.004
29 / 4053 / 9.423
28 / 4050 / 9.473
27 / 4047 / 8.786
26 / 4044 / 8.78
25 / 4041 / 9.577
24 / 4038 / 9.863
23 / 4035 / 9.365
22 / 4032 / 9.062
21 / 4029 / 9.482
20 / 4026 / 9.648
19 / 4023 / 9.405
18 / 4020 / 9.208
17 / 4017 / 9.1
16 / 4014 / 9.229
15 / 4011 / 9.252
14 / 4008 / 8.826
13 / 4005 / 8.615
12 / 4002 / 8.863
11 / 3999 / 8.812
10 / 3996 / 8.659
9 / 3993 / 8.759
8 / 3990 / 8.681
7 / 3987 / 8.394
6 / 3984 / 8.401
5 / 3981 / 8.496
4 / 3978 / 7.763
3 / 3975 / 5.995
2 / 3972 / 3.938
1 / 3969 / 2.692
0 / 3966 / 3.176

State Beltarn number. 347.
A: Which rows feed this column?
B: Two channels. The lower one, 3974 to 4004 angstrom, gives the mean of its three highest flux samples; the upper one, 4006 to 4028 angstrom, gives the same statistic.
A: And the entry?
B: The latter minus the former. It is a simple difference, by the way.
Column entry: 0.62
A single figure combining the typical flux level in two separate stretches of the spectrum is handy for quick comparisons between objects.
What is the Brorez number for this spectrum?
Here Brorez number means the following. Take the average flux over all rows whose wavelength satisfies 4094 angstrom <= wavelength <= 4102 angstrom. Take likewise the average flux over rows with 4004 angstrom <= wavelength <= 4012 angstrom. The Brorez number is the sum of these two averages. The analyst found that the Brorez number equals 17.7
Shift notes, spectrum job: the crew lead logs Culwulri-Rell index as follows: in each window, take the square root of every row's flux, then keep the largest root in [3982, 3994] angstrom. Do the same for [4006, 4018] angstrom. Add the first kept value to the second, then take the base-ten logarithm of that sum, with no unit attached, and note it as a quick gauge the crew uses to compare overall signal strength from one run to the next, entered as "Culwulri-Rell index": 0.778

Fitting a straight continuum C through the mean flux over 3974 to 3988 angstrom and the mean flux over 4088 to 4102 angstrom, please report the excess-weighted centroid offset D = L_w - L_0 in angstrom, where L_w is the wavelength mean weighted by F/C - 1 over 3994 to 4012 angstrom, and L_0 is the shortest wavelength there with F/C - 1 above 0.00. 7.9 angstrom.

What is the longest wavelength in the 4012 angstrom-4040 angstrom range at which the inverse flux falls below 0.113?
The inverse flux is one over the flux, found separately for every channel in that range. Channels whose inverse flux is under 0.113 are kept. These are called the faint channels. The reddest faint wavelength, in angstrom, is 4038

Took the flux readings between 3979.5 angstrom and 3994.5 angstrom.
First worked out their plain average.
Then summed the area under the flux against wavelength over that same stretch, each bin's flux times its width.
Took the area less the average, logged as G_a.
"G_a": 120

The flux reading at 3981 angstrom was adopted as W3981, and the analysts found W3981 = 8.496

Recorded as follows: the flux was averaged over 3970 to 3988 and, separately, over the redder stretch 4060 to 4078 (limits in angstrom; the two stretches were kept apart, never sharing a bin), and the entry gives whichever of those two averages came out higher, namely 8.62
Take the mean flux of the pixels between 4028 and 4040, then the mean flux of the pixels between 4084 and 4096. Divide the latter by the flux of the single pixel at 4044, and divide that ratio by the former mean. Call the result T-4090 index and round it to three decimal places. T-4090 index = 0.122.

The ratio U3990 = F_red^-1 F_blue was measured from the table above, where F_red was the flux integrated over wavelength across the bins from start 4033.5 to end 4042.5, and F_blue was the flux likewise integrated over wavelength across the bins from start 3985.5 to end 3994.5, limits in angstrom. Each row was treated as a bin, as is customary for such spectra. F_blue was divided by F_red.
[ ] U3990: 0.90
